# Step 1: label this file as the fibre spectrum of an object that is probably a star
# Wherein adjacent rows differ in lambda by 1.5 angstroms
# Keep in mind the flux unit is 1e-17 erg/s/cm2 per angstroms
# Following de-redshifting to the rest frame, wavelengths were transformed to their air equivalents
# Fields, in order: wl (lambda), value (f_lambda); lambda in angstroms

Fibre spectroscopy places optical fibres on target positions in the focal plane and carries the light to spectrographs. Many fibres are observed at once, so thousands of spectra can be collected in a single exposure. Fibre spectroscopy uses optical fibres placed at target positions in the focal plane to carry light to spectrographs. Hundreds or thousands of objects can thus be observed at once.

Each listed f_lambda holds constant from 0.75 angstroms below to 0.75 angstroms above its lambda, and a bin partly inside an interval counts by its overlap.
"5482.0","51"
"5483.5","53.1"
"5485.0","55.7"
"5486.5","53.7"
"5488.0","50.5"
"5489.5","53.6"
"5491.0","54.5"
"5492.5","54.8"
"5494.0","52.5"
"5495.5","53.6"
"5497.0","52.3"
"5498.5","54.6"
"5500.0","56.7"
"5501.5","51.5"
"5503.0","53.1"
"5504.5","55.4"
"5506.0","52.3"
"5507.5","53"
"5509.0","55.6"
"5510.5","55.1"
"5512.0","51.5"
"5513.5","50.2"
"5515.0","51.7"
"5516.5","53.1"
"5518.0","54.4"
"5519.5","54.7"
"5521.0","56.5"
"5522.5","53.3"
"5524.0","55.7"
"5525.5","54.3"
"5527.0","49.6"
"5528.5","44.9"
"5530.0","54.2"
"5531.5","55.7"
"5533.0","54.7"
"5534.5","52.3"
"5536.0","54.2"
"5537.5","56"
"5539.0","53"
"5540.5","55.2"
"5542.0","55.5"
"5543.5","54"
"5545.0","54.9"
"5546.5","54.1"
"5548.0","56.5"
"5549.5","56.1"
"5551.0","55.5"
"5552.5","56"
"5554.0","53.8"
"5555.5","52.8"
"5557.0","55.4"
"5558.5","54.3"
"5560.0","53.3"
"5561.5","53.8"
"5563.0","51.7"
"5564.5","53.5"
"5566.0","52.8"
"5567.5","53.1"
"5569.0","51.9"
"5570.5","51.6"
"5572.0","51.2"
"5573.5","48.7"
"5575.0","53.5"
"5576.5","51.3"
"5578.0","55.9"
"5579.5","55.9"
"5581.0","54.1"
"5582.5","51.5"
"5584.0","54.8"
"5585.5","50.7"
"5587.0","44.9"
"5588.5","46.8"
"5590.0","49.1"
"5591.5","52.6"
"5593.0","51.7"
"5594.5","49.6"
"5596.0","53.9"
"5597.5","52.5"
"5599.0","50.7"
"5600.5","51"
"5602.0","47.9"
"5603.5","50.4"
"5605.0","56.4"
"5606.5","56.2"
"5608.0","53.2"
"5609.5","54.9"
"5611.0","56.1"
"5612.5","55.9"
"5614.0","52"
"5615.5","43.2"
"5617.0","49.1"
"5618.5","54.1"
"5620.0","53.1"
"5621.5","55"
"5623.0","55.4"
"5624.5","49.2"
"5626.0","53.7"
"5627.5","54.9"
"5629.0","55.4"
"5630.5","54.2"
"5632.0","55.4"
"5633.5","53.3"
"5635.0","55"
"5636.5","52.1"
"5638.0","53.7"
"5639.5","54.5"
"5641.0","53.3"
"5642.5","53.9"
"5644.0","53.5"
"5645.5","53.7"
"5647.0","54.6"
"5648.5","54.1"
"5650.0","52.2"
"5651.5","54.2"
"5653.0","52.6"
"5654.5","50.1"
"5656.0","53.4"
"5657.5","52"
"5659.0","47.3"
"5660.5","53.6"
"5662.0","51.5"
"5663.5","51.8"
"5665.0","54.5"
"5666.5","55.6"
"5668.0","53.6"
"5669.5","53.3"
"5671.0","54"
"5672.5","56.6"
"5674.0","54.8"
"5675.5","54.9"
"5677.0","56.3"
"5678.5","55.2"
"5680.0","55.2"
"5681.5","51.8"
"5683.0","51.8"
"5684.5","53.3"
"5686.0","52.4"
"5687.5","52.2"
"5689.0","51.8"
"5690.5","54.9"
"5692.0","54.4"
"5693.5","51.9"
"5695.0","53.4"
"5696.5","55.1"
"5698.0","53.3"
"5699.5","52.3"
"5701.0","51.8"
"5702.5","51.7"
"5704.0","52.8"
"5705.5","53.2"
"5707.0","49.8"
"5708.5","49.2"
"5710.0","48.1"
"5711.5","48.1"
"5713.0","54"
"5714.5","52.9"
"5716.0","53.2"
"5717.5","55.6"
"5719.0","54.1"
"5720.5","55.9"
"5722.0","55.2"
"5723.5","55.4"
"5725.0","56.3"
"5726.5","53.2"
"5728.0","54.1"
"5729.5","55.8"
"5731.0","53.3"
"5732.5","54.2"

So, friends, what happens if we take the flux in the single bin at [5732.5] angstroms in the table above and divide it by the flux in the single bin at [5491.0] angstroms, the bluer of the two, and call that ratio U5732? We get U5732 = 0.99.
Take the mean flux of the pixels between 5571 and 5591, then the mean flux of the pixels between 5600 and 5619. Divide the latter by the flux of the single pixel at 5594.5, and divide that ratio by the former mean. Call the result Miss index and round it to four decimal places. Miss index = 0.0205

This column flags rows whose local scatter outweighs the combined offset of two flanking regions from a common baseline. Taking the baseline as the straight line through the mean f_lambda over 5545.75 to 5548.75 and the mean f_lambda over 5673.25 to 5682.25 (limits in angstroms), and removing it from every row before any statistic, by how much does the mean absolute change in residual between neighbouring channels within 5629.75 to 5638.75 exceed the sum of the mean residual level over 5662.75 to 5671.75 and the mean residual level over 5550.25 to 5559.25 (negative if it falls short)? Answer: 3.5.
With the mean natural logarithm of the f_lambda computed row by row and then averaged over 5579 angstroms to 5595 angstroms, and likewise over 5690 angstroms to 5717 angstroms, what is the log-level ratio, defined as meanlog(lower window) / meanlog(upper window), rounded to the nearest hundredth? 0.99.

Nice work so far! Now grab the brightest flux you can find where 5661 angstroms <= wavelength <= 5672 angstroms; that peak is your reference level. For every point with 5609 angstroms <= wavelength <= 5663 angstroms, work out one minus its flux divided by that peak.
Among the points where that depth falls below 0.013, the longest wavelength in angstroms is 5635.0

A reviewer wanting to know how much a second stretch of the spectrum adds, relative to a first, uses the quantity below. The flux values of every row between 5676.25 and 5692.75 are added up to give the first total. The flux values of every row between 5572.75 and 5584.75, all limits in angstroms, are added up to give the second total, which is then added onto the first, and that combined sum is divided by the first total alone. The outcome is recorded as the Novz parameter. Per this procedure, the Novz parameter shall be 1.72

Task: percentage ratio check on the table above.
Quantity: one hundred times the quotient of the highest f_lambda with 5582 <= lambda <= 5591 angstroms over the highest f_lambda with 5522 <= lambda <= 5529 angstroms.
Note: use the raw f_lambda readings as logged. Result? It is 98.4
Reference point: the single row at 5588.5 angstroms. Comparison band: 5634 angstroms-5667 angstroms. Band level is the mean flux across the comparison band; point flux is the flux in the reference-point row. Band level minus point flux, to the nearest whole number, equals 6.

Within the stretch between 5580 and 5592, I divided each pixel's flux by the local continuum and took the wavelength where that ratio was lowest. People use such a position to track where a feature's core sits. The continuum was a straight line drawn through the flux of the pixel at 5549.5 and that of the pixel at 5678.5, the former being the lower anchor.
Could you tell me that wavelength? 5587.0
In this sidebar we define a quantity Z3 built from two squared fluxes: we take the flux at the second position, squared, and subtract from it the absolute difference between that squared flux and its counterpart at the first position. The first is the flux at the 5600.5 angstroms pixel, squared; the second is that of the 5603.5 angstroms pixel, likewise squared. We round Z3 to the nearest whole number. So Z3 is 2479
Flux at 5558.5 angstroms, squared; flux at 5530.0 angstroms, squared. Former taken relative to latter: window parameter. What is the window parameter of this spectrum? 1.00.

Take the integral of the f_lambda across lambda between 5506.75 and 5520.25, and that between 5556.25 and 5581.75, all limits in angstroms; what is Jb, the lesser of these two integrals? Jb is 719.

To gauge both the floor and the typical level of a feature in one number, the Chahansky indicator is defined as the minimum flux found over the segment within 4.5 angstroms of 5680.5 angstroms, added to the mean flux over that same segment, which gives 106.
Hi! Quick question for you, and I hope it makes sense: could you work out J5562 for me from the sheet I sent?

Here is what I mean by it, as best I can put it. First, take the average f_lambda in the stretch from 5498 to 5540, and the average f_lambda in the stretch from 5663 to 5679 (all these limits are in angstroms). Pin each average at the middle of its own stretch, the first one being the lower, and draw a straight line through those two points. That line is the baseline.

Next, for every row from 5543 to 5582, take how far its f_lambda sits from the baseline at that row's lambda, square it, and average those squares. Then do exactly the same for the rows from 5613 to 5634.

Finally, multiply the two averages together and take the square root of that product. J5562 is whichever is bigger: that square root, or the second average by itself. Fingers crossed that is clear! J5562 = 13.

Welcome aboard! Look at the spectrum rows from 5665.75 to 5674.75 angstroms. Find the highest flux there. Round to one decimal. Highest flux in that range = 56.6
